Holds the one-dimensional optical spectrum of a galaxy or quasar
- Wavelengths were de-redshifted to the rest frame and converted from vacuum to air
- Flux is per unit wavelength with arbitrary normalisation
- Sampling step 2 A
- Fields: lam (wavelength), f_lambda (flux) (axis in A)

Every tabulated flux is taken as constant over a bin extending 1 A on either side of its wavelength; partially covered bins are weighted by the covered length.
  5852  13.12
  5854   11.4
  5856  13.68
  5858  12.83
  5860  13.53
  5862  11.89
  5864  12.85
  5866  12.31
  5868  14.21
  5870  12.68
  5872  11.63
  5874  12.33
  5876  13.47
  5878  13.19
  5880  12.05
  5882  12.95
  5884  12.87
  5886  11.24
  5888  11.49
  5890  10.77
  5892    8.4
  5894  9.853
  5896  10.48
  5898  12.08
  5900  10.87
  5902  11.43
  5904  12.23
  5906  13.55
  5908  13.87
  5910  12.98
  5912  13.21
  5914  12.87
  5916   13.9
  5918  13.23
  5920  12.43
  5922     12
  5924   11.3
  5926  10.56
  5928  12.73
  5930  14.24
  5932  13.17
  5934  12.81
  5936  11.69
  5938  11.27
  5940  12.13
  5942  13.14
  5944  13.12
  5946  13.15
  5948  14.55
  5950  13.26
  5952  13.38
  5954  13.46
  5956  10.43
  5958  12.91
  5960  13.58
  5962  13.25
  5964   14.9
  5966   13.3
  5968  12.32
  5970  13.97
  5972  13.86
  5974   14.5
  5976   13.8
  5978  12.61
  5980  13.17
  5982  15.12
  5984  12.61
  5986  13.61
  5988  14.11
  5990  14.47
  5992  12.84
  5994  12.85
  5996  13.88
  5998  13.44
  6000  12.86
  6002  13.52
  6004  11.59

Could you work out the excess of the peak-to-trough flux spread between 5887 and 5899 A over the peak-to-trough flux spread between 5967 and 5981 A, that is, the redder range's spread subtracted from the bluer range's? 1.5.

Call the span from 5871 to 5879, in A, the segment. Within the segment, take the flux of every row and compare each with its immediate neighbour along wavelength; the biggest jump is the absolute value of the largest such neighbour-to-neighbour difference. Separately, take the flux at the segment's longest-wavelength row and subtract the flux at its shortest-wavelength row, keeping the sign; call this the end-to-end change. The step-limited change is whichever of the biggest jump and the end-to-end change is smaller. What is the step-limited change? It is 1.1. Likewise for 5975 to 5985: -1.2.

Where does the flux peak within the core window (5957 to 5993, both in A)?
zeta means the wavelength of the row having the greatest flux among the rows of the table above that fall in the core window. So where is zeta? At 5982 A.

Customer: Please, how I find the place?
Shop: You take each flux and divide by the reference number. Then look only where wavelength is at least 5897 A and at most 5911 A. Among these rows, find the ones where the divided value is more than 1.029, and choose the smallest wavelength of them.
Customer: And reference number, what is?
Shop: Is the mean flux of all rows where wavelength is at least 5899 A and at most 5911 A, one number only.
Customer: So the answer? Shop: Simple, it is 5906 A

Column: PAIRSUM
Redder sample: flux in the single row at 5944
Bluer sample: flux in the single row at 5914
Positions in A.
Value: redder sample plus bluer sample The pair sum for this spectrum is 25.99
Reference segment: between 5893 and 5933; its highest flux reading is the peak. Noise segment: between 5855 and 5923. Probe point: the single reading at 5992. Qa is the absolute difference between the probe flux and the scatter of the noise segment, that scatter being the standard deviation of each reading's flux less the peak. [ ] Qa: 11.6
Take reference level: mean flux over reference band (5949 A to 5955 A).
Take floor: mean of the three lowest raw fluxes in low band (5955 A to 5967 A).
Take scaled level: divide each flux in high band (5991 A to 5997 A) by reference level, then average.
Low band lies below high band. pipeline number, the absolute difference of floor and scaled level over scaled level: 11.4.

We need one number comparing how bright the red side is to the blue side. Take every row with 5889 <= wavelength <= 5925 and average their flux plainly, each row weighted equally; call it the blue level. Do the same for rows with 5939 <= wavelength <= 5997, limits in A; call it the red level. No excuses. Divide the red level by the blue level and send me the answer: 1.12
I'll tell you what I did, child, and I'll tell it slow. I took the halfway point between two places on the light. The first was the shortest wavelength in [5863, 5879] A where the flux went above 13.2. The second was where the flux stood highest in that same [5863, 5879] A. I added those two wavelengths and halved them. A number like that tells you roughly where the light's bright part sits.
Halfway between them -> 5868 A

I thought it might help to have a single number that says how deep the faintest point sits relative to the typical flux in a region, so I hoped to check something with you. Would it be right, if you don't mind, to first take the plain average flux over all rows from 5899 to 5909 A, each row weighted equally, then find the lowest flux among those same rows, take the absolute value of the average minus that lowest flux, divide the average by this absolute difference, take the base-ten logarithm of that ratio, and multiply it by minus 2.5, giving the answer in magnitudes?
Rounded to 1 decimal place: -2.3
